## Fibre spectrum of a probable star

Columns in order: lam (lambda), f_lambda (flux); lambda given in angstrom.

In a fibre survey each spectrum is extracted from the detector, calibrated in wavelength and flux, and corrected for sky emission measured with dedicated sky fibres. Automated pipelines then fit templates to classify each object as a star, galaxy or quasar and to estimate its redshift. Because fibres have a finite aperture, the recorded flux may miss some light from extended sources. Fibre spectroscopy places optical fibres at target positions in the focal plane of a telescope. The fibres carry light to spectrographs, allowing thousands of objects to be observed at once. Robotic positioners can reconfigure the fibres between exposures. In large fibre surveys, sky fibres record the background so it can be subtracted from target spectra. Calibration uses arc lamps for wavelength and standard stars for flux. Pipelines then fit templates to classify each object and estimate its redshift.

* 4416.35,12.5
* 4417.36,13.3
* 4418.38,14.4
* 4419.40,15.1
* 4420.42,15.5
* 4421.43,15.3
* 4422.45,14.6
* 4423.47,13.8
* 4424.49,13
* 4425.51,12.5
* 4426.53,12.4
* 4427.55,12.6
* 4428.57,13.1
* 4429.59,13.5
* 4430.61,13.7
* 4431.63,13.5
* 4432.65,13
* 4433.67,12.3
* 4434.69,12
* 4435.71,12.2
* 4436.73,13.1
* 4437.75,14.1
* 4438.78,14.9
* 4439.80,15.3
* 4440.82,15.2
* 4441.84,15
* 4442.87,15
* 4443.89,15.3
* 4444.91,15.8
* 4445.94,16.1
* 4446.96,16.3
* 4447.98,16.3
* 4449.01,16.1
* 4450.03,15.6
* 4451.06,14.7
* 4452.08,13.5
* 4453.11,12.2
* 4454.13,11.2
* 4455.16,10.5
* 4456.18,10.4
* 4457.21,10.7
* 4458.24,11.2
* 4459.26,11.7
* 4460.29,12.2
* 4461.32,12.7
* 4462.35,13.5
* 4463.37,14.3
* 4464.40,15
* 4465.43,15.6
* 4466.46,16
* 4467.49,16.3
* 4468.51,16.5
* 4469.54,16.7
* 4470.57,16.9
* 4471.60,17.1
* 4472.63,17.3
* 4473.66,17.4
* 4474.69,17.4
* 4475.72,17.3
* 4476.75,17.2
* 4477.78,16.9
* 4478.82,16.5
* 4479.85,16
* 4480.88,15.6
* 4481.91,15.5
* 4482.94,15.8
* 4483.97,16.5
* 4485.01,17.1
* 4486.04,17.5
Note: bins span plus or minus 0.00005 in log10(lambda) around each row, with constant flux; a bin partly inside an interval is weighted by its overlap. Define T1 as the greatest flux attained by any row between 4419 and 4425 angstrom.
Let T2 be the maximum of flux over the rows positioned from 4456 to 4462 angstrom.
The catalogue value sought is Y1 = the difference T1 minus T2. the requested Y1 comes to 2.8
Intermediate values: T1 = 15.5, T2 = 12.7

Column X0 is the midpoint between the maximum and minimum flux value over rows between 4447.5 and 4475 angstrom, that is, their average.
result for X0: 13.9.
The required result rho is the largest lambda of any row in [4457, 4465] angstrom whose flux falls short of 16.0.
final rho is 4464.40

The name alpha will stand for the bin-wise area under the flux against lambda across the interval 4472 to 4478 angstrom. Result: 104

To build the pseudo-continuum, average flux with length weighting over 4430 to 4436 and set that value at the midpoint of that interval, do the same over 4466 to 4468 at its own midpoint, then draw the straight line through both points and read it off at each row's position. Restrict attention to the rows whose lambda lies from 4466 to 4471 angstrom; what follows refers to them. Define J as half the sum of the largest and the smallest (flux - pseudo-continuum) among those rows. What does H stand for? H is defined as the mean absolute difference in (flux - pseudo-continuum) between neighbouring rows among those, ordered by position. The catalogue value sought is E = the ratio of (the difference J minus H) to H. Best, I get 0.0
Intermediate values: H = 0.1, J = 0.1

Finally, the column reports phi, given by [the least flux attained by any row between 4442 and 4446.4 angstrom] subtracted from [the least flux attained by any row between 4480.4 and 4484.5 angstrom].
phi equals 0.5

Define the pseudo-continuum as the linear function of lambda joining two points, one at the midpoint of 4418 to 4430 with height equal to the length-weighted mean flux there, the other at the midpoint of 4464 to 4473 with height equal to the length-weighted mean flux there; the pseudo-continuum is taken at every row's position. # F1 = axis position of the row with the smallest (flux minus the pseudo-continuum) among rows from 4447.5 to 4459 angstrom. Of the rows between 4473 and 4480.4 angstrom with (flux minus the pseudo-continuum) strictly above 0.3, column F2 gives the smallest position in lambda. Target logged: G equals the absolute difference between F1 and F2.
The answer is 17.5 angstrom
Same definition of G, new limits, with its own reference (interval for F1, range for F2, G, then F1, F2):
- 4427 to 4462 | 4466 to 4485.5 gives 14.4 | 4456.18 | 4470.57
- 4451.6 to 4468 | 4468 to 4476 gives 14.4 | 4456.18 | 4470.57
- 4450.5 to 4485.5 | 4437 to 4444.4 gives 16.4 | 4456.18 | 4439.80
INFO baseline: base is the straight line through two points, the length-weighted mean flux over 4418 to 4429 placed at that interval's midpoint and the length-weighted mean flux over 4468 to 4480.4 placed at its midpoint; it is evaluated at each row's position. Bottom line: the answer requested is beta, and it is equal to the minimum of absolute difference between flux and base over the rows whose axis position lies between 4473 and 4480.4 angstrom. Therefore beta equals 0.12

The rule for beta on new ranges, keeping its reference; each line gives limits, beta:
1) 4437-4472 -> 0.02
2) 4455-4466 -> 0.79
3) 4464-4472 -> 0.06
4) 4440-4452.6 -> 0.02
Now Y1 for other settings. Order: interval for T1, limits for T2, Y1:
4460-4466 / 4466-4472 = -1.5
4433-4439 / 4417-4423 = -0.6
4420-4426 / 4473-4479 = -1.9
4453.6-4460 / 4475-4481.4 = -5.6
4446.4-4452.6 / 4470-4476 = -1.1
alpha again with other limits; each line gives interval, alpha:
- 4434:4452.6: 275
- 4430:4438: 104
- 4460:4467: 100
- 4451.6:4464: 149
